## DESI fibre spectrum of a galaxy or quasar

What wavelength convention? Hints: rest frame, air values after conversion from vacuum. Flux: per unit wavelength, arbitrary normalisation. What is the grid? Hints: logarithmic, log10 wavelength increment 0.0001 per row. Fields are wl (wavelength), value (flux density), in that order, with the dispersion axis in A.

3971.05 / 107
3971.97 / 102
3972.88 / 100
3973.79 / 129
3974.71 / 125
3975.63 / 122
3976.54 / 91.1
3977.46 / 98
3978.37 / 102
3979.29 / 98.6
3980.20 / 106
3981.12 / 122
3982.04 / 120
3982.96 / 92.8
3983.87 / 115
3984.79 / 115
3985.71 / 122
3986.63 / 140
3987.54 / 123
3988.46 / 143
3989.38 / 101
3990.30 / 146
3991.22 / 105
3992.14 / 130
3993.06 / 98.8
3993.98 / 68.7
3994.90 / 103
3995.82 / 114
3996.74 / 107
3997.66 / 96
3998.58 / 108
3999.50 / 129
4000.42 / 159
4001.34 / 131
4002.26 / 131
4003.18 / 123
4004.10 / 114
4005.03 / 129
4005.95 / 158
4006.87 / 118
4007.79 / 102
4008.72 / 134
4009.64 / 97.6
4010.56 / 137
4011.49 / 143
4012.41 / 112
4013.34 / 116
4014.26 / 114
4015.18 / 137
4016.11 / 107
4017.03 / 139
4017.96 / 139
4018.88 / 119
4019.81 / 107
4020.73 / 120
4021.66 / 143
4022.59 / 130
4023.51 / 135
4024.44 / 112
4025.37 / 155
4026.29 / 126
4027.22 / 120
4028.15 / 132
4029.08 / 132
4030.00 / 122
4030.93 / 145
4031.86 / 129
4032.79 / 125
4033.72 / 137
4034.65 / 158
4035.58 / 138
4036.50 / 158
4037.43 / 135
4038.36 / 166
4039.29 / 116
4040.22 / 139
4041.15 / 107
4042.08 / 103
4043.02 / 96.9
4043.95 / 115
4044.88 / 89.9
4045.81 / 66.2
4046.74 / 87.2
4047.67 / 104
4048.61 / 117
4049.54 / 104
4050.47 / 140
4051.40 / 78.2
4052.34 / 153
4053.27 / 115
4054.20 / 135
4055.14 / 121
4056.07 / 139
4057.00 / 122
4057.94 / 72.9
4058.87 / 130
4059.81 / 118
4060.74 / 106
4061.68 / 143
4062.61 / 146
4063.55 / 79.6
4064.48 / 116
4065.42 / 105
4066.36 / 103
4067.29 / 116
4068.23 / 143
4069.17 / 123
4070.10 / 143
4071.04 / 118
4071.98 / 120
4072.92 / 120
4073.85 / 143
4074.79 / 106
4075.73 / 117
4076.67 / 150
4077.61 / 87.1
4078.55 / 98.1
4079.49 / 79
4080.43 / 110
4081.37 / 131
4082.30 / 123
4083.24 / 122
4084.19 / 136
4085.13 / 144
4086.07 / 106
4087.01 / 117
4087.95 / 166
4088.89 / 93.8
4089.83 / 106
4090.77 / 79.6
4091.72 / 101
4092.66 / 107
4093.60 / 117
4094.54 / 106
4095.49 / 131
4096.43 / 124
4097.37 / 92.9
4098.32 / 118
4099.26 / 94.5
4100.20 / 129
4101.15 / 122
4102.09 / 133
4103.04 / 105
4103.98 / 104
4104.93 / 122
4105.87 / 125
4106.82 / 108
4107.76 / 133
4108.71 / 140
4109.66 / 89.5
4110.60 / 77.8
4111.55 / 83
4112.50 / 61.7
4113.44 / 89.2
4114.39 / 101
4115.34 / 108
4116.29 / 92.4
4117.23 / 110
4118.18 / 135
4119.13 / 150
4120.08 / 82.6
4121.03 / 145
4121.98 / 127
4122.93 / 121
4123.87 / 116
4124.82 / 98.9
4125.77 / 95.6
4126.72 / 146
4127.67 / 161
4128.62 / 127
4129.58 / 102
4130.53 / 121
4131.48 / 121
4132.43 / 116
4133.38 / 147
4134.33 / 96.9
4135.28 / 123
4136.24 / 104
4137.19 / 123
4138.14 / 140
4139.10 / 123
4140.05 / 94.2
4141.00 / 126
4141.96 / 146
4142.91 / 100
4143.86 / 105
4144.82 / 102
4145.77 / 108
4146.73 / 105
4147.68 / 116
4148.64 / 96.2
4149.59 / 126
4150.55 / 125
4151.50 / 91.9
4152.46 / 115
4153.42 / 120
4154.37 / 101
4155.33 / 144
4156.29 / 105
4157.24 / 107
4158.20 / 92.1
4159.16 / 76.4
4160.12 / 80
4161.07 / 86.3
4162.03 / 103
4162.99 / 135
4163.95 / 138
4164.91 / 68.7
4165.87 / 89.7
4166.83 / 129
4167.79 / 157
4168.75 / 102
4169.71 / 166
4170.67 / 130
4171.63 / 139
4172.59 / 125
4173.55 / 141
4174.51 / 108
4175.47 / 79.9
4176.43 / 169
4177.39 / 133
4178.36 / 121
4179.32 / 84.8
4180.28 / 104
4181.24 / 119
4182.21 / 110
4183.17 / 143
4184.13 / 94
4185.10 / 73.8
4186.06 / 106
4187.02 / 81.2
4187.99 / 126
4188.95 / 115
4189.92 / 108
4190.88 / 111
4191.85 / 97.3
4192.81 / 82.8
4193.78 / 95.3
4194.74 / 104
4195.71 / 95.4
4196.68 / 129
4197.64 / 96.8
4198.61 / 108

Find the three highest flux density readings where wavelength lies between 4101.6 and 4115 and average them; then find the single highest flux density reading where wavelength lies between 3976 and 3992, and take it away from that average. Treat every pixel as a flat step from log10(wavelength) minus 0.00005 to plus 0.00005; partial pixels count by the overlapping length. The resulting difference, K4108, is -11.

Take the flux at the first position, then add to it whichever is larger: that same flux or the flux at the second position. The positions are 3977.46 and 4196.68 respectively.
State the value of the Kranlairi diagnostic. 227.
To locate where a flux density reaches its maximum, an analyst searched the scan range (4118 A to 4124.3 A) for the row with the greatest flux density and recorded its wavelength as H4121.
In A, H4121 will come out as 4119.13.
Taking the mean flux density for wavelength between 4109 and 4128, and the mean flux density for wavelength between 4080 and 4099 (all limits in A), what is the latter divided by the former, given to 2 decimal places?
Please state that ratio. 1.06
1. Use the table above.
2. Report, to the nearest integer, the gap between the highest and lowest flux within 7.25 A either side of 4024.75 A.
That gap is 48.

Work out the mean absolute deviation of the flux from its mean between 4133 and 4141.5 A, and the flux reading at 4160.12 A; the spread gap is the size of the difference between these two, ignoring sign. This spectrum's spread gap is 66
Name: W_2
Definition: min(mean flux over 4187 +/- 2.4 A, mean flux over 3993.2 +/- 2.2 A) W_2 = 100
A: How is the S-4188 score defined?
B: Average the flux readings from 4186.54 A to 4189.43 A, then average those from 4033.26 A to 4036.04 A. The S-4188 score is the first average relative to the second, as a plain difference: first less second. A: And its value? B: -37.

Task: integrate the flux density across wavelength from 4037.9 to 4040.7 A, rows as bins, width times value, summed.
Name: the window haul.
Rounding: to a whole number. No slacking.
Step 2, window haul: 392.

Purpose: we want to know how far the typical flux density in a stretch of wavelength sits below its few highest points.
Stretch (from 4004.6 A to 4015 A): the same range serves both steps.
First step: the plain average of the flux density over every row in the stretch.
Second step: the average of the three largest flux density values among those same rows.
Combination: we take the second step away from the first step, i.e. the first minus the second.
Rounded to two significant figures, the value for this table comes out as -22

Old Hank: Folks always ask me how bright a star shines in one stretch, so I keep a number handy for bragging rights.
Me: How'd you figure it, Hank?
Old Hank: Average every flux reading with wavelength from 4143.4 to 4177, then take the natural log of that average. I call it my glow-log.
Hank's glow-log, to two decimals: 4.73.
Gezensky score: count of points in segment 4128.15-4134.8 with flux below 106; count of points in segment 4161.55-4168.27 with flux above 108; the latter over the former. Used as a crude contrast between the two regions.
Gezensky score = 2.00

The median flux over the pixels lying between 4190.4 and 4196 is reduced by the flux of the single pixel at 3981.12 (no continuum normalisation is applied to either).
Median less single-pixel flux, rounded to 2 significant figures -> -26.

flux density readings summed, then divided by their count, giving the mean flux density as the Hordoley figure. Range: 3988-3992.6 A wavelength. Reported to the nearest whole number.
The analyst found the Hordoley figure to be 125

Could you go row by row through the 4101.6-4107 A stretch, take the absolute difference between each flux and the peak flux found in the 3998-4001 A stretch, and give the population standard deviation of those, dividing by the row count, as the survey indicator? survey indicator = 11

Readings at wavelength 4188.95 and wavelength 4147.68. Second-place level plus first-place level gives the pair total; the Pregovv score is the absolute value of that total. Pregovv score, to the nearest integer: 231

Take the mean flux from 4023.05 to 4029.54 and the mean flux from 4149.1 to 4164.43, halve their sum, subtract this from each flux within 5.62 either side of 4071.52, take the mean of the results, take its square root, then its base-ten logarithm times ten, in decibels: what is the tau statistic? 3.7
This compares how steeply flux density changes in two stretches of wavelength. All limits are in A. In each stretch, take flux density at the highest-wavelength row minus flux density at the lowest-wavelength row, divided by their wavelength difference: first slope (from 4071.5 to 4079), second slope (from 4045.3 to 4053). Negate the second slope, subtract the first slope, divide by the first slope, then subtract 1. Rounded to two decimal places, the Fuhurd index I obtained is 1.99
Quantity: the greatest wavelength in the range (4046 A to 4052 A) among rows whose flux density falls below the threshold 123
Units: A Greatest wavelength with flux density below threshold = 4051.40 A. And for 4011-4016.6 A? 4016.11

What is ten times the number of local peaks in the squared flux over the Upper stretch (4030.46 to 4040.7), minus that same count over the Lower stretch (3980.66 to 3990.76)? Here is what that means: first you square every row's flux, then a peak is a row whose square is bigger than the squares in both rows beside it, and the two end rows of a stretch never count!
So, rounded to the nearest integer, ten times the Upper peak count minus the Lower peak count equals 28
